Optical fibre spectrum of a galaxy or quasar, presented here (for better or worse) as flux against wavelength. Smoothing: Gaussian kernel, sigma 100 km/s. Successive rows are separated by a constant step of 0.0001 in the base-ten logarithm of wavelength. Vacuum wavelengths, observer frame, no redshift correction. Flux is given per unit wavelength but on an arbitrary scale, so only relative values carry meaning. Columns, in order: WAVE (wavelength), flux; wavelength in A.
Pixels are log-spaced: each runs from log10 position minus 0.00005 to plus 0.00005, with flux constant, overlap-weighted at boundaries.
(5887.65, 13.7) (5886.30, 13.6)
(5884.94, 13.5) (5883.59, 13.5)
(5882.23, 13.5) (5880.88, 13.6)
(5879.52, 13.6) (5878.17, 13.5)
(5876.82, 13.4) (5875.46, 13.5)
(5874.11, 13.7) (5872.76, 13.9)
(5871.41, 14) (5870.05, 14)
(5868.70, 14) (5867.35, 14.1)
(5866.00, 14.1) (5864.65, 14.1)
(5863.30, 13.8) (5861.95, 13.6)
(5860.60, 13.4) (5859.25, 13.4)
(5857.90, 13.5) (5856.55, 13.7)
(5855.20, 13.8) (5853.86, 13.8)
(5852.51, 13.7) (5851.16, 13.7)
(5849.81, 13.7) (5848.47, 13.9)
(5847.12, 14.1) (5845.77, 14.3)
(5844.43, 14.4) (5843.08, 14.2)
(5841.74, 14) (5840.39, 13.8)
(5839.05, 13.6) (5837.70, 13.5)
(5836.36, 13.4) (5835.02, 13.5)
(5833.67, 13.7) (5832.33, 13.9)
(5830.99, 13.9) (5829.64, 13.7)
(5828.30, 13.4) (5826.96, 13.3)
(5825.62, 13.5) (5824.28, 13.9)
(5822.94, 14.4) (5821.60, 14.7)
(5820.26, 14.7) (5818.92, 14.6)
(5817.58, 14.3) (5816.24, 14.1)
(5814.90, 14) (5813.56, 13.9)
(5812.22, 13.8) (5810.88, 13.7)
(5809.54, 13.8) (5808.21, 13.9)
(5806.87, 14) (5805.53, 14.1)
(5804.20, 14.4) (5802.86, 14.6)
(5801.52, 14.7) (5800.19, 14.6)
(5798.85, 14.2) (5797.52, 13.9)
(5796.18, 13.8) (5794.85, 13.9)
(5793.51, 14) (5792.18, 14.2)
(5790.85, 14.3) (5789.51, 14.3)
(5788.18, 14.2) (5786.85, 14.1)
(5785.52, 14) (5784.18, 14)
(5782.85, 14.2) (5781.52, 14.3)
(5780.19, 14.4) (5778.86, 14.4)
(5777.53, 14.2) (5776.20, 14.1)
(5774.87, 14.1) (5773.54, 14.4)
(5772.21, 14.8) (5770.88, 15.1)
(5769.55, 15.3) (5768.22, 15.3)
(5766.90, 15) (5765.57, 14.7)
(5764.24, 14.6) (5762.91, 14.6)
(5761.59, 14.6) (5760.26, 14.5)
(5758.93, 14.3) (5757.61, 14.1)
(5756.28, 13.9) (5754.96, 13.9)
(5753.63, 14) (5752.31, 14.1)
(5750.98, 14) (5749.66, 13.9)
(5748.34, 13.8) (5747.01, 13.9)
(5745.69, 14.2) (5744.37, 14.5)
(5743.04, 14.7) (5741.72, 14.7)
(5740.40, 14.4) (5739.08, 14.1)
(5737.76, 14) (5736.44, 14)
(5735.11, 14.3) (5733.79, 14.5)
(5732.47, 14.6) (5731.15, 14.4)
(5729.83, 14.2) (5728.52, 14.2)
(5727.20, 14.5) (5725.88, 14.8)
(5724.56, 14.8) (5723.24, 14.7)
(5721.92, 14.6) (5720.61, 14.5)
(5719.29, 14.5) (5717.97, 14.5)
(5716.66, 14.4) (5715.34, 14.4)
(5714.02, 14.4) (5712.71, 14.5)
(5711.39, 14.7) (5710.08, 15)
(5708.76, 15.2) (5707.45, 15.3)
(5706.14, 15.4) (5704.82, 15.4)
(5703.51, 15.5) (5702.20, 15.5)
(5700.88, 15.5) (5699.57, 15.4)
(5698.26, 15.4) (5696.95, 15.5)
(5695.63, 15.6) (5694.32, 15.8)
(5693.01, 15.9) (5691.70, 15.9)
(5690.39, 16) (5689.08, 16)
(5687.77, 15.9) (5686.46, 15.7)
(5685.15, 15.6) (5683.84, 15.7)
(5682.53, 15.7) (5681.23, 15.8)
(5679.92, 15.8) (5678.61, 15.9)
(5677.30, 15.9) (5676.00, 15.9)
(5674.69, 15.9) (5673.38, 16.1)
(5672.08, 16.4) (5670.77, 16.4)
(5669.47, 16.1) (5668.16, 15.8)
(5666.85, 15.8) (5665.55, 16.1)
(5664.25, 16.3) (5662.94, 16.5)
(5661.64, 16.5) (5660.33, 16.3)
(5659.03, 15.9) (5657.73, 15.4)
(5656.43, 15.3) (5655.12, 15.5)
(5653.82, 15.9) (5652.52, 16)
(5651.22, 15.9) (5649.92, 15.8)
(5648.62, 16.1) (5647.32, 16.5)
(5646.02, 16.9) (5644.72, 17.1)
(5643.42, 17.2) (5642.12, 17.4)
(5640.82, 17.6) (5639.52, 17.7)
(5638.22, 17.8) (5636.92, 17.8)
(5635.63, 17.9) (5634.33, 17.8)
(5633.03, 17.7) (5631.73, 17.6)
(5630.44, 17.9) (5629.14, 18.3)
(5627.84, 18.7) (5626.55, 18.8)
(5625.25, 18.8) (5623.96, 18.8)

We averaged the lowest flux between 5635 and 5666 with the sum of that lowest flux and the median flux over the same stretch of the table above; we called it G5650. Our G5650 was 23.5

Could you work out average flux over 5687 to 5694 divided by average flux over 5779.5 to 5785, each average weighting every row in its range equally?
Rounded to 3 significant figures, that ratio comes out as 1.12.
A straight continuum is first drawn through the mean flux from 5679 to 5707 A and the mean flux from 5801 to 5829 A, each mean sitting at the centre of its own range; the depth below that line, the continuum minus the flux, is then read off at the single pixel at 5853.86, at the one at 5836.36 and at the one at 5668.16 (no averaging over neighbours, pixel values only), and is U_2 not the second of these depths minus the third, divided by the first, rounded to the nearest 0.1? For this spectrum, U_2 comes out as -1.0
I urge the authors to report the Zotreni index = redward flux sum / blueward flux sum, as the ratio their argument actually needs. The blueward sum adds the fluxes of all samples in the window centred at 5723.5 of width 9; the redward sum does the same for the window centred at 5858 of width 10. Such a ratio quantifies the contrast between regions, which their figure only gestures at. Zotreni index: 0.93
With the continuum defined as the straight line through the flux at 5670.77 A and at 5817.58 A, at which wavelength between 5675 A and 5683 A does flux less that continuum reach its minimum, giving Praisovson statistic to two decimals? 5682.53 A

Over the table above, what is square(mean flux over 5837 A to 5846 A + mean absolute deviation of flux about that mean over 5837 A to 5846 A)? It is 203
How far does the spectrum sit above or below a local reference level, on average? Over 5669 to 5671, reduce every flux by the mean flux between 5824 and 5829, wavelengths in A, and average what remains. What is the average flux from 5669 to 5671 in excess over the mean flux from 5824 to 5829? 2.72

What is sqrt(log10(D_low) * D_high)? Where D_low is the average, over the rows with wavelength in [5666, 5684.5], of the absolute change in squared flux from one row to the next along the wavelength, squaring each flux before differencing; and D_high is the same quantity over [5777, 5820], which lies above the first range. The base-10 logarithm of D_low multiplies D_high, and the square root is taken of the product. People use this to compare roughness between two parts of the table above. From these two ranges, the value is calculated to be 1.4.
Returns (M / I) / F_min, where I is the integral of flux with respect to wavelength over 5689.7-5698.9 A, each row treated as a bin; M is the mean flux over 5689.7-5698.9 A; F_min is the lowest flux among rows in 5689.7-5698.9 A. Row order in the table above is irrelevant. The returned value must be 0.0071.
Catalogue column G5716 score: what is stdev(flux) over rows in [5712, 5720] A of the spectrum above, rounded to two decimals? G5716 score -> 0.05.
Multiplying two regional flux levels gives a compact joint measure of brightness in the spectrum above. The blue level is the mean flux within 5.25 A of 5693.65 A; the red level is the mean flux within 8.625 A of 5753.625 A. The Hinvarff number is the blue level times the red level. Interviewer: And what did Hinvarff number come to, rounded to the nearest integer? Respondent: 222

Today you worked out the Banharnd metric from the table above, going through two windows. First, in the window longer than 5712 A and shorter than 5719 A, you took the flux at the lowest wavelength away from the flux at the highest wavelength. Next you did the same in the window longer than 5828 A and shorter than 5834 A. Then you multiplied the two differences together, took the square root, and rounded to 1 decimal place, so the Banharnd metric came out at 0.0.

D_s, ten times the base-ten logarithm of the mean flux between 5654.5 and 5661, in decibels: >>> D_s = 12.0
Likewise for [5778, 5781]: 11.6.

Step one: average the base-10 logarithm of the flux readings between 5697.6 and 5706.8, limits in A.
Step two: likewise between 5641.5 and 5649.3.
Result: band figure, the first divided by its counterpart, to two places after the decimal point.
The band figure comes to 0.97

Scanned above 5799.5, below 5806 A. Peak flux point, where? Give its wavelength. 5801.52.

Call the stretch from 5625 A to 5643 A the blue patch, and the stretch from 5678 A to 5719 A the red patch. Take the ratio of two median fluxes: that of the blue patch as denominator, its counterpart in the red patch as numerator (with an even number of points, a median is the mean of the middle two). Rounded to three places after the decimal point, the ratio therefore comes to 0.871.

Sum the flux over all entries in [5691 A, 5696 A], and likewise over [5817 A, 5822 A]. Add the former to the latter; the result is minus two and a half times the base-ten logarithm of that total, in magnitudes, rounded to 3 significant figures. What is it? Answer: -5.21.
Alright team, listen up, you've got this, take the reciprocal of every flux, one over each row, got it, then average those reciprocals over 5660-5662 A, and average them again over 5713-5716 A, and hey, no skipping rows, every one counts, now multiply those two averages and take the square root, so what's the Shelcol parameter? 0.065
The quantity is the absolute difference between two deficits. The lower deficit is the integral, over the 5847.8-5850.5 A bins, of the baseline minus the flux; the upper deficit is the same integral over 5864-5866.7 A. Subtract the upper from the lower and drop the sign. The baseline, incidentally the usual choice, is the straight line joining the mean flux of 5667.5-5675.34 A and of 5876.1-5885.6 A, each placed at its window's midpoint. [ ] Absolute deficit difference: 1.35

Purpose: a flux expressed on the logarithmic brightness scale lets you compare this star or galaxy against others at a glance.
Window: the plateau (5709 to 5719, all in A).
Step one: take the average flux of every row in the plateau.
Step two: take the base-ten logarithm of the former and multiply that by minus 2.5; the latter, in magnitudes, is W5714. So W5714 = -2.91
